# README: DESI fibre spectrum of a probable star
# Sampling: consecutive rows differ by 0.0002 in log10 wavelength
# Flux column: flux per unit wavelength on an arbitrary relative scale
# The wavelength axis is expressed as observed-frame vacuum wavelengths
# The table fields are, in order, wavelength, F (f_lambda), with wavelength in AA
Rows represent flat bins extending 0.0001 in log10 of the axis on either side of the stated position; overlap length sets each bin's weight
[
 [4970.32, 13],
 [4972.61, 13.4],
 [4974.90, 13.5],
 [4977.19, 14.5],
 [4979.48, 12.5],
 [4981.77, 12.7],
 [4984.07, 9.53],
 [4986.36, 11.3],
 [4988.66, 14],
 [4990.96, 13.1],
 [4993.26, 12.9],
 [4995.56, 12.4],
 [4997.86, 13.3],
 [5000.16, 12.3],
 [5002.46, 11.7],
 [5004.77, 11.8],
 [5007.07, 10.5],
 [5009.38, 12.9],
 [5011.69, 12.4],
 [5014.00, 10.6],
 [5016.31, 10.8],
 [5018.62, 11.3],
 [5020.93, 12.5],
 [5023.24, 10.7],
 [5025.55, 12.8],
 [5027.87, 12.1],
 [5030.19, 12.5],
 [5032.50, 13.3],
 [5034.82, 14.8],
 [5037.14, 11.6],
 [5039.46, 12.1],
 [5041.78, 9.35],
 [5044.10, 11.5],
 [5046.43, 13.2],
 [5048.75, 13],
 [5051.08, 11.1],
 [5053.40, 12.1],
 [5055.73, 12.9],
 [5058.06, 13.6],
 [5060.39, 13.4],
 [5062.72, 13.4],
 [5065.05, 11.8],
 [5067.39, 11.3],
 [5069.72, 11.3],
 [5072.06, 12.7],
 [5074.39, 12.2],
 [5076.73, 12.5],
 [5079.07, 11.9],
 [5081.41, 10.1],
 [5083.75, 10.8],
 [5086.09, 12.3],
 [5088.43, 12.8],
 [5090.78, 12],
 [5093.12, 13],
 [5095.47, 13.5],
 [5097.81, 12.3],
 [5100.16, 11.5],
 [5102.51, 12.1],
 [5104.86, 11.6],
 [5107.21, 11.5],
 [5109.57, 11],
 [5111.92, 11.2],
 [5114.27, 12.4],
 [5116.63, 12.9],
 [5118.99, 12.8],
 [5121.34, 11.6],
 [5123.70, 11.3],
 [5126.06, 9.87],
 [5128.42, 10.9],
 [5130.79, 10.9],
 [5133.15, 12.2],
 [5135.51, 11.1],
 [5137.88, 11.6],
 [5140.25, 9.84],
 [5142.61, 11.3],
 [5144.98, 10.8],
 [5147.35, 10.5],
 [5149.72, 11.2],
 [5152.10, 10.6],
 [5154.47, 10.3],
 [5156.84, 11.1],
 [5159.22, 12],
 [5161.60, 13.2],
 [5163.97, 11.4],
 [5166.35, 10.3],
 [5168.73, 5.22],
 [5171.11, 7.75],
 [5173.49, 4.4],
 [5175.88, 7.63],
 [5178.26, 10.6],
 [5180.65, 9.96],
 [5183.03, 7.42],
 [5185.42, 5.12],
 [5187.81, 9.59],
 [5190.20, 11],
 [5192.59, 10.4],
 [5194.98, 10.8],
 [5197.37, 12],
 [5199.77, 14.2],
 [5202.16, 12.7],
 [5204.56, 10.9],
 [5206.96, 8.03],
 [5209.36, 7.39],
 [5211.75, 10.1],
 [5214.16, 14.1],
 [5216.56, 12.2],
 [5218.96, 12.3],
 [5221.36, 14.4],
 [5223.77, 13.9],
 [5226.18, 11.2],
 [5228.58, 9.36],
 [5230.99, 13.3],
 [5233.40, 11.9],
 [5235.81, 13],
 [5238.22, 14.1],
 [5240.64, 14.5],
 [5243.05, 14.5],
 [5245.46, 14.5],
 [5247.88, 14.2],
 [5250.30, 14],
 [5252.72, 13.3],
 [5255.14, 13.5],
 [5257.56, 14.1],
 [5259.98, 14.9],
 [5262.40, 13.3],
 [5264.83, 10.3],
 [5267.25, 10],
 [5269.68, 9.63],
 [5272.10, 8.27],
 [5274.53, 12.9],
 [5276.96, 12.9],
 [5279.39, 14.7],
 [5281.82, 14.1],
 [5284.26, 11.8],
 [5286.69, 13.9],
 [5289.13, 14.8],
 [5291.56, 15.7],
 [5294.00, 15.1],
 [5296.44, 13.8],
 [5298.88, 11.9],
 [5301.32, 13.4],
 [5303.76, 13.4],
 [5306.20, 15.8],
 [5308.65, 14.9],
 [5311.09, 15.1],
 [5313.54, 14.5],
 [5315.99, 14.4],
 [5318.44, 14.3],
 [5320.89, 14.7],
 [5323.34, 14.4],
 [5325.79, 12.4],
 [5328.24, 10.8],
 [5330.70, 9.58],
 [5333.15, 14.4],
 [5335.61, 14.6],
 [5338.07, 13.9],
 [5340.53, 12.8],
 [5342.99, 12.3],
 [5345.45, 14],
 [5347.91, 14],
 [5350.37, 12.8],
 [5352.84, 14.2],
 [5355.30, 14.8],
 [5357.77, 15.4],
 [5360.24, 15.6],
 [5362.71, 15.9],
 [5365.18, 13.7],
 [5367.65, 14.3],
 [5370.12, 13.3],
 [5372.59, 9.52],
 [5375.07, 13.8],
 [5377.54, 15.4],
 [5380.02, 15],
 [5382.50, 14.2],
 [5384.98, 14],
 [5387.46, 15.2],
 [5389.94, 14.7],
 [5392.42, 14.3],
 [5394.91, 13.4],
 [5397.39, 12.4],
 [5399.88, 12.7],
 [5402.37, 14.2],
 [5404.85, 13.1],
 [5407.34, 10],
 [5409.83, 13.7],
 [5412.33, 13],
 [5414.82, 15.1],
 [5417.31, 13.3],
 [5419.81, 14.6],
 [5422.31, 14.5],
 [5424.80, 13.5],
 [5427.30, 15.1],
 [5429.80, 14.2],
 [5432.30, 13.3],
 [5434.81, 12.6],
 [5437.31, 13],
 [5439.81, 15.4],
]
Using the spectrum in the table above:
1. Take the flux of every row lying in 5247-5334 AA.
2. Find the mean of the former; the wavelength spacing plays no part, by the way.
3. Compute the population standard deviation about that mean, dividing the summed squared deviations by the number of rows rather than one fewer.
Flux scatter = 1.8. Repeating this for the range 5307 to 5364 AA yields 1.5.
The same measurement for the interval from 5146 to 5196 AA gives 2.3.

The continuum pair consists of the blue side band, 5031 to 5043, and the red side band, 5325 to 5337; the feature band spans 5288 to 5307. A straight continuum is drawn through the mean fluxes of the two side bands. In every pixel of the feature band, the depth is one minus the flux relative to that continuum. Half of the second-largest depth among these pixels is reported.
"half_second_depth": -0.04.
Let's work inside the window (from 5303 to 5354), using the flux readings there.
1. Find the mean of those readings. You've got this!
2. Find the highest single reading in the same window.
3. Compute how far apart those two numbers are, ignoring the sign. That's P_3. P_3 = 2.1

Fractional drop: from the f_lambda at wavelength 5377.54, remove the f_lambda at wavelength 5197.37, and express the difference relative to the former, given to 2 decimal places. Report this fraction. 0.22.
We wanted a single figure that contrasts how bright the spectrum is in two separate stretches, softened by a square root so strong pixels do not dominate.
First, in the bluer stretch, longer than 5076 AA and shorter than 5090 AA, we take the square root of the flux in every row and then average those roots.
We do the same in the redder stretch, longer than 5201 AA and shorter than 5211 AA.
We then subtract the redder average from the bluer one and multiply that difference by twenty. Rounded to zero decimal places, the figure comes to 6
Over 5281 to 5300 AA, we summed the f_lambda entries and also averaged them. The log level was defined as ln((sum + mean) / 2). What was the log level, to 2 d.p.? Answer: 4.14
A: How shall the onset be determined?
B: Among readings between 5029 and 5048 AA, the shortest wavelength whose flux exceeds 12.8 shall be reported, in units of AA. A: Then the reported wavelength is 5032.50 AA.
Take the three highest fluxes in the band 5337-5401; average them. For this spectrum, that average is 15.6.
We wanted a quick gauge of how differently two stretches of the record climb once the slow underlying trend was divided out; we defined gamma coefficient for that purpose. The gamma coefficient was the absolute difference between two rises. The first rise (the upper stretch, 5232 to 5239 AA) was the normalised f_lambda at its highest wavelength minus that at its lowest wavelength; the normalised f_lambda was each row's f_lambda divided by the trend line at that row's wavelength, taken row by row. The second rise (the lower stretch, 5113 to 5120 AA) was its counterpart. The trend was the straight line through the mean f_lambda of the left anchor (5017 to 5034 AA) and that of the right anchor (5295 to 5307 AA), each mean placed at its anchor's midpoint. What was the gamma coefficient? 0.13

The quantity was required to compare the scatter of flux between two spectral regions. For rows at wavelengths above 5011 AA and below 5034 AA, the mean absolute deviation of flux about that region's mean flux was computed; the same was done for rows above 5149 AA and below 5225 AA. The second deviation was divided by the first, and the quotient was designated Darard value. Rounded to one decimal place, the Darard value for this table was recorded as 2.4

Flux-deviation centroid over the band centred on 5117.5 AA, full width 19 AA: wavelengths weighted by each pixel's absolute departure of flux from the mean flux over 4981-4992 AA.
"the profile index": 5119.1 AA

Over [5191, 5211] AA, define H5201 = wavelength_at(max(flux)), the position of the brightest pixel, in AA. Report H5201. 5199.77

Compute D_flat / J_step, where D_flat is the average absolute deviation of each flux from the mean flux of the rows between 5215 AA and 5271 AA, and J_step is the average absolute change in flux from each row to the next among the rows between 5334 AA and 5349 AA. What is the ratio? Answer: 1.8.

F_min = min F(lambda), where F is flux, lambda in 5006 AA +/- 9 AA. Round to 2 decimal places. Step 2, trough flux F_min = 10.50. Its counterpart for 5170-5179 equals 4.40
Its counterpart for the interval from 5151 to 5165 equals 10.30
